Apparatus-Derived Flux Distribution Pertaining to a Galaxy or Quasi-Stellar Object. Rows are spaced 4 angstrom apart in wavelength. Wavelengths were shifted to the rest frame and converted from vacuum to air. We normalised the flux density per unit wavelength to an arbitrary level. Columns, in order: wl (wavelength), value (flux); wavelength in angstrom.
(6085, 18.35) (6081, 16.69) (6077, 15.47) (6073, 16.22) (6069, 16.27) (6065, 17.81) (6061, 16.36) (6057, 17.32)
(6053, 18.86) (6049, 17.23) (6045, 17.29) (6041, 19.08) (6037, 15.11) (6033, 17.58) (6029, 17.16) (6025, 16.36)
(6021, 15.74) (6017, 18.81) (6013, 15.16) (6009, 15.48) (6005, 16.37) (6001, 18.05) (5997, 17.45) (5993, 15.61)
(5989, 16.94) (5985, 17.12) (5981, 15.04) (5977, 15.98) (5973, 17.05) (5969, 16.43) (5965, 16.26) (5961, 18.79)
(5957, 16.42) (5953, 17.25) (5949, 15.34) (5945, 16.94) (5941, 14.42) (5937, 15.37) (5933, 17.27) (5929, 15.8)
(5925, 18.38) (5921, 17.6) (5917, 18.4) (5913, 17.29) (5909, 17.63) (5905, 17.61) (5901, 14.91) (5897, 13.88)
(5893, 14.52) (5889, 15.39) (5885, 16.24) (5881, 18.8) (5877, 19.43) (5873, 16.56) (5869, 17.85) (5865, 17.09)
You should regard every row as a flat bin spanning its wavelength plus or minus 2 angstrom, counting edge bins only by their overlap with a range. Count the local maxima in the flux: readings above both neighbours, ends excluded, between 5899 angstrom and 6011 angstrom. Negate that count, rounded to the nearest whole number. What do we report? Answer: -10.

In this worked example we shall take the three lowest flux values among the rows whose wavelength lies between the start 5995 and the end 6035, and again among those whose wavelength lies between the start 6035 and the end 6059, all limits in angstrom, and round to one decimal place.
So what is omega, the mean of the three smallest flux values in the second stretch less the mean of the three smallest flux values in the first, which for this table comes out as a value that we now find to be 1.1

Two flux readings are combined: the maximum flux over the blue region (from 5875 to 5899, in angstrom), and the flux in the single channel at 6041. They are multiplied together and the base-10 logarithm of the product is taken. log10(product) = 2.57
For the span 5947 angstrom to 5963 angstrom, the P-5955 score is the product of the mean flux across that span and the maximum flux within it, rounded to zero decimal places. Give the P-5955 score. 318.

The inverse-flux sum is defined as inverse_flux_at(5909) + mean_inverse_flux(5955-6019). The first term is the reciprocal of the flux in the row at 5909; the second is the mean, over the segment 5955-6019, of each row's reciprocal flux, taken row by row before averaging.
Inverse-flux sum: 0.117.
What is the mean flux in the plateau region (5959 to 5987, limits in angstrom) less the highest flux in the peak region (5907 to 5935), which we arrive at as -1.7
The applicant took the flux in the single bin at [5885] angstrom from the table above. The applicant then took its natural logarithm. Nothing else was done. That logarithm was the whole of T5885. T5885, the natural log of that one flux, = 2.79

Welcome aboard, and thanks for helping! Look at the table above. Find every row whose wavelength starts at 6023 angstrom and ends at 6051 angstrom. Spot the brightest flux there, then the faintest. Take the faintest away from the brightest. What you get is 4.0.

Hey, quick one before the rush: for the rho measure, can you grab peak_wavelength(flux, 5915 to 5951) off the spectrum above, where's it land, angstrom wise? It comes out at 5917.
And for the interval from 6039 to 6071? 6041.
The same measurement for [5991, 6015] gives 6001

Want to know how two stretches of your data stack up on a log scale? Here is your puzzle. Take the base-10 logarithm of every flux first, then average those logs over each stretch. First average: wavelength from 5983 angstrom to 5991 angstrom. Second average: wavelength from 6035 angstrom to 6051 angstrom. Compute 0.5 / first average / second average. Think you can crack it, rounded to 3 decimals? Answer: 0.329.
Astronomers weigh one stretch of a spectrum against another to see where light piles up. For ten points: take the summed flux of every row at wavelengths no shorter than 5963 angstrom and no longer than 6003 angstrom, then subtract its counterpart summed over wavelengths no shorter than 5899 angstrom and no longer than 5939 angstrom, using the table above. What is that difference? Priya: -4.3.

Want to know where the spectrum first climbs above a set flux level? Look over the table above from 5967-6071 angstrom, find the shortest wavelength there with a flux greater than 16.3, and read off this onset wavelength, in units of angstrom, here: 5969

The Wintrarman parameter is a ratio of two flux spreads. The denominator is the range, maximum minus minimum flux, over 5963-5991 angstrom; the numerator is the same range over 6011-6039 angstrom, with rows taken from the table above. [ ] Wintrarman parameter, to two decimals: 1.78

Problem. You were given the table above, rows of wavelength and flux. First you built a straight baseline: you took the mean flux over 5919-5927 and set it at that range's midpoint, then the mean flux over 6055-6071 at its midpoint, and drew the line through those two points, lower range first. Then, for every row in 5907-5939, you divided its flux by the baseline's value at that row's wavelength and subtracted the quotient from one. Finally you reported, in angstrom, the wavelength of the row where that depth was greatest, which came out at 5937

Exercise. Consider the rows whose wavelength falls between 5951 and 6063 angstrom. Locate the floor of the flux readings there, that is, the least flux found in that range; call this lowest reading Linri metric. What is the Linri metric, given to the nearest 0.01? 15.04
